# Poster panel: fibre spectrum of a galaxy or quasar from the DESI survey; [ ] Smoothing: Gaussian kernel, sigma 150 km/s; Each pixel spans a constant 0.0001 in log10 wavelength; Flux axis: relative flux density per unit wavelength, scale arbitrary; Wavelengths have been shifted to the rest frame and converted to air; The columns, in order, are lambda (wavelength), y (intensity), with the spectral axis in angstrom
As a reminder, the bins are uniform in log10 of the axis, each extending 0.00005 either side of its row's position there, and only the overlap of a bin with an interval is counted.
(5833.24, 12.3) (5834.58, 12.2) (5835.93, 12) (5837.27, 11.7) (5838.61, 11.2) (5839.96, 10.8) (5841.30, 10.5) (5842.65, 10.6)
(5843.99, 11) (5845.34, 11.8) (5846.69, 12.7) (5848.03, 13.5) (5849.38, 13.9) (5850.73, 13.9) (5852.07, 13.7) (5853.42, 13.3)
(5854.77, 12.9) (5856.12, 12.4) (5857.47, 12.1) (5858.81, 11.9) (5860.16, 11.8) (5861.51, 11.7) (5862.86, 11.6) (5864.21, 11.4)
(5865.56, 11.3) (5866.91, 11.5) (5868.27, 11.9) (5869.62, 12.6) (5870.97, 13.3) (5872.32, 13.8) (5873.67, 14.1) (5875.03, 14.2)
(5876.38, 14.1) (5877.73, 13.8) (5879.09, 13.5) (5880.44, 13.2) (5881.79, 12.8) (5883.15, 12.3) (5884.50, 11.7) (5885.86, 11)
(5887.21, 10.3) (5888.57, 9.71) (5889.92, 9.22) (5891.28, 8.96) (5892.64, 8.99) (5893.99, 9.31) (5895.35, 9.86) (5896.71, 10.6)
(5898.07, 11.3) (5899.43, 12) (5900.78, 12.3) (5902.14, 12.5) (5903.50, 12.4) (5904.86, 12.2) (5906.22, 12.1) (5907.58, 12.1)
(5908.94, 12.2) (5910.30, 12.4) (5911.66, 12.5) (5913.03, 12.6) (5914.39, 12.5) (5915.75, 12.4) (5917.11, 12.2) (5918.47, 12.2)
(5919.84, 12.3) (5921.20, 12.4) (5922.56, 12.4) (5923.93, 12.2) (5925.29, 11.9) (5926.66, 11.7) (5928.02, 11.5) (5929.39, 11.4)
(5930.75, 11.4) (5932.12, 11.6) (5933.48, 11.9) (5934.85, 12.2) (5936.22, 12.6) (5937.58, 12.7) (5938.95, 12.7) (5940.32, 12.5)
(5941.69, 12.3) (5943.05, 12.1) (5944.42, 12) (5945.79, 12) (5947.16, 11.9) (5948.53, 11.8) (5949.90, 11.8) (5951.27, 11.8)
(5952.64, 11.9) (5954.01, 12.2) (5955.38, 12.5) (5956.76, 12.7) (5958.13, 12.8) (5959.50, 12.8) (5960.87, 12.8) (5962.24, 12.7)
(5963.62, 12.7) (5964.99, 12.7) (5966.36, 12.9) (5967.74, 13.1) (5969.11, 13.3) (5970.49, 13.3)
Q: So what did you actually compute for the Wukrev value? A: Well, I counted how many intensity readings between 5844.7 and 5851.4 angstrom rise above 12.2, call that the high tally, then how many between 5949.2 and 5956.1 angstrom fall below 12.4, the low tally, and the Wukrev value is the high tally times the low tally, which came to 16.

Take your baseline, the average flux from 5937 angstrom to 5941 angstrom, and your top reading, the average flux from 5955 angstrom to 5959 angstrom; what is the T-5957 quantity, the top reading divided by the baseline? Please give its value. 1.00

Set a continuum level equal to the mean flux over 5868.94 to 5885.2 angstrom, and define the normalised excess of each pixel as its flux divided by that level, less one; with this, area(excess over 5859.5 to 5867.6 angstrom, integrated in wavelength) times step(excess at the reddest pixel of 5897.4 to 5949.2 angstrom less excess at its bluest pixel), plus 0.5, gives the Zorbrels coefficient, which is 0.460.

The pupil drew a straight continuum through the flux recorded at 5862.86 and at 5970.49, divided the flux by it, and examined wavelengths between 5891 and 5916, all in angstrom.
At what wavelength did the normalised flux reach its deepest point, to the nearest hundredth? 5891.28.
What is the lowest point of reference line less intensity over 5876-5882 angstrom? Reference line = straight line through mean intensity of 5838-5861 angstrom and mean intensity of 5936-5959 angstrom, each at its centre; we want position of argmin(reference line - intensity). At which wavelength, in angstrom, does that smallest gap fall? 5876.38 angstrom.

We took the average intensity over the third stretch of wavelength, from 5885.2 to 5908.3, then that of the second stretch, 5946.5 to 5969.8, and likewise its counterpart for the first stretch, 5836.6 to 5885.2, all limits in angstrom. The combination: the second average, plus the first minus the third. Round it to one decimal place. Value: 14.1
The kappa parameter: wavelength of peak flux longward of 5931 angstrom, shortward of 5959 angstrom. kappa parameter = 5958.13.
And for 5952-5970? 5969.11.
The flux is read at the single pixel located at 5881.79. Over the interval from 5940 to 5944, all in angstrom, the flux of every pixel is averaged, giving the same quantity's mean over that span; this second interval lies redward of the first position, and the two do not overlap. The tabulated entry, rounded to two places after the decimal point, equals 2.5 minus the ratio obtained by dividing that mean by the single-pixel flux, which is 1.54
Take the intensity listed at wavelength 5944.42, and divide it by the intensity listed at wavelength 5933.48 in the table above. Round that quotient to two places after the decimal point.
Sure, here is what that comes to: 1.01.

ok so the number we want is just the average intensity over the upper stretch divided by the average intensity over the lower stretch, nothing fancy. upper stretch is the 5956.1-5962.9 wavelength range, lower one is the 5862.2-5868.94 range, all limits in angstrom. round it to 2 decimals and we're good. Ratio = 1.11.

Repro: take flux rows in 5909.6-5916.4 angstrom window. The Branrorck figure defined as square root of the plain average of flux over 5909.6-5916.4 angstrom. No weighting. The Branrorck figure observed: 3.53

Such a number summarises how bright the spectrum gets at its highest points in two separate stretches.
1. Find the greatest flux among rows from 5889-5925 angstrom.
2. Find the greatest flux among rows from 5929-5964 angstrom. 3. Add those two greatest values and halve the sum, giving 12.7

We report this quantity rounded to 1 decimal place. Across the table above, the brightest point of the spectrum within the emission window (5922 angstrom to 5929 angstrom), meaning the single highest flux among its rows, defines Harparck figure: 12.4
